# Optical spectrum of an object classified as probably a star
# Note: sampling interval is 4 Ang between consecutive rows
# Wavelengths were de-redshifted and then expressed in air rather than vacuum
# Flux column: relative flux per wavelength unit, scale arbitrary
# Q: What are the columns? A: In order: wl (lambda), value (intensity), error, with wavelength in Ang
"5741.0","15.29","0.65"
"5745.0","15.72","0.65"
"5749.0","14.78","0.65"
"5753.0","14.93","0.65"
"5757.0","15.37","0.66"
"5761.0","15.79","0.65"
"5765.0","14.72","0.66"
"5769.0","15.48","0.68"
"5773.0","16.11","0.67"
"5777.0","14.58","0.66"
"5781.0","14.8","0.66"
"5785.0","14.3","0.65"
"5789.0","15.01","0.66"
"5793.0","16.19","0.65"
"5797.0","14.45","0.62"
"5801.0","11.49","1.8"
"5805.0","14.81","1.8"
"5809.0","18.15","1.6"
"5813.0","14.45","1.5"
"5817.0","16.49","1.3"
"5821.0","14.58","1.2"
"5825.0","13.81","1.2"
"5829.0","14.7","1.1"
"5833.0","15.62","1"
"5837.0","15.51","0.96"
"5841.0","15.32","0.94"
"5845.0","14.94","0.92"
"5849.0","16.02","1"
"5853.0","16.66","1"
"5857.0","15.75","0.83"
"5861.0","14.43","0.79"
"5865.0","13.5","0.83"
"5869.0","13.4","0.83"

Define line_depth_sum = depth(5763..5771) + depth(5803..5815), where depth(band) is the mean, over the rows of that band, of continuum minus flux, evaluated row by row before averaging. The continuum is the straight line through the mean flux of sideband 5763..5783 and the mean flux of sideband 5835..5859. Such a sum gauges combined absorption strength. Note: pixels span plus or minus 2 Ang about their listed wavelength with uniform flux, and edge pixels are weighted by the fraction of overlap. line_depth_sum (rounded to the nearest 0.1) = -0.4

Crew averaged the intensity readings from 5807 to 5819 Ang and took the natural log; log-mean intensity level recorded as 2.80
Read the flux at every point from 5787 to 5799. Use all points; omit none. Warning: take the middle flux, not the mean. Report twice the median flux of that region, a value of 30.0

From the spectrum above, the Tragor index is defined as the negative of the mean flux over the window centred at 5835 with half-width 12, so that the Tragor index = -15.0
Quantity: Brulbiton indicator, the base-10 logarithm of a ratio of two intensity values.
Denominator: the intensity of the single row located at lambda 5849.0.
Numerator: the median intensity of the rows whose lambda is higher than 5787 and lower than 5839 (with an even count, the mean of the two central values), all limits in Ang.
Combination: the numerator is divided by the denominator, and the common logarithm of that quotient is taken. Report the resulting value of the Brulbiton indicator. -0.034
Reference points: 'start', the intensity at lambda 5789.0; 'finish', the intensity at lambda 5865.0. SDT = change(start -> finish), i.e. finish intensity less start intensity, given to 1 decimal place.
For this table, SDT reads -1.5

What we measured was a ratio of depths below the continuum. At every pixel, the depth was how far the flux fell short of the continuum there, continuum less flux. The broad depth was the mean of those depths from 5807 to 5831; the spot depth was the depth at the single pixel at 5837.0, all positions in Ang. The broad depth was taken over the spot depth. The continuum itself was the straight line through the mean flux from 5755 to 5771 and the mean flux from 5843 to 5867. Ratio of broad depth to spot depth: 0.4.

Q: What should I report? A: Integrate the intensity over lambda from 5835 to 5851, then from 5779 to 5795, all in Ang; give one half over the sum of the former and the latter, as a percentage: 0.102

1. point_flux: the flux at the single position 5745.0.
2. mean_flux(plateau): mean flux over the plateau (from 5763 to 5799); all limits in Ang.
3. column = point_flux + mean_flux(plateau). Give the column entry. 30.8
